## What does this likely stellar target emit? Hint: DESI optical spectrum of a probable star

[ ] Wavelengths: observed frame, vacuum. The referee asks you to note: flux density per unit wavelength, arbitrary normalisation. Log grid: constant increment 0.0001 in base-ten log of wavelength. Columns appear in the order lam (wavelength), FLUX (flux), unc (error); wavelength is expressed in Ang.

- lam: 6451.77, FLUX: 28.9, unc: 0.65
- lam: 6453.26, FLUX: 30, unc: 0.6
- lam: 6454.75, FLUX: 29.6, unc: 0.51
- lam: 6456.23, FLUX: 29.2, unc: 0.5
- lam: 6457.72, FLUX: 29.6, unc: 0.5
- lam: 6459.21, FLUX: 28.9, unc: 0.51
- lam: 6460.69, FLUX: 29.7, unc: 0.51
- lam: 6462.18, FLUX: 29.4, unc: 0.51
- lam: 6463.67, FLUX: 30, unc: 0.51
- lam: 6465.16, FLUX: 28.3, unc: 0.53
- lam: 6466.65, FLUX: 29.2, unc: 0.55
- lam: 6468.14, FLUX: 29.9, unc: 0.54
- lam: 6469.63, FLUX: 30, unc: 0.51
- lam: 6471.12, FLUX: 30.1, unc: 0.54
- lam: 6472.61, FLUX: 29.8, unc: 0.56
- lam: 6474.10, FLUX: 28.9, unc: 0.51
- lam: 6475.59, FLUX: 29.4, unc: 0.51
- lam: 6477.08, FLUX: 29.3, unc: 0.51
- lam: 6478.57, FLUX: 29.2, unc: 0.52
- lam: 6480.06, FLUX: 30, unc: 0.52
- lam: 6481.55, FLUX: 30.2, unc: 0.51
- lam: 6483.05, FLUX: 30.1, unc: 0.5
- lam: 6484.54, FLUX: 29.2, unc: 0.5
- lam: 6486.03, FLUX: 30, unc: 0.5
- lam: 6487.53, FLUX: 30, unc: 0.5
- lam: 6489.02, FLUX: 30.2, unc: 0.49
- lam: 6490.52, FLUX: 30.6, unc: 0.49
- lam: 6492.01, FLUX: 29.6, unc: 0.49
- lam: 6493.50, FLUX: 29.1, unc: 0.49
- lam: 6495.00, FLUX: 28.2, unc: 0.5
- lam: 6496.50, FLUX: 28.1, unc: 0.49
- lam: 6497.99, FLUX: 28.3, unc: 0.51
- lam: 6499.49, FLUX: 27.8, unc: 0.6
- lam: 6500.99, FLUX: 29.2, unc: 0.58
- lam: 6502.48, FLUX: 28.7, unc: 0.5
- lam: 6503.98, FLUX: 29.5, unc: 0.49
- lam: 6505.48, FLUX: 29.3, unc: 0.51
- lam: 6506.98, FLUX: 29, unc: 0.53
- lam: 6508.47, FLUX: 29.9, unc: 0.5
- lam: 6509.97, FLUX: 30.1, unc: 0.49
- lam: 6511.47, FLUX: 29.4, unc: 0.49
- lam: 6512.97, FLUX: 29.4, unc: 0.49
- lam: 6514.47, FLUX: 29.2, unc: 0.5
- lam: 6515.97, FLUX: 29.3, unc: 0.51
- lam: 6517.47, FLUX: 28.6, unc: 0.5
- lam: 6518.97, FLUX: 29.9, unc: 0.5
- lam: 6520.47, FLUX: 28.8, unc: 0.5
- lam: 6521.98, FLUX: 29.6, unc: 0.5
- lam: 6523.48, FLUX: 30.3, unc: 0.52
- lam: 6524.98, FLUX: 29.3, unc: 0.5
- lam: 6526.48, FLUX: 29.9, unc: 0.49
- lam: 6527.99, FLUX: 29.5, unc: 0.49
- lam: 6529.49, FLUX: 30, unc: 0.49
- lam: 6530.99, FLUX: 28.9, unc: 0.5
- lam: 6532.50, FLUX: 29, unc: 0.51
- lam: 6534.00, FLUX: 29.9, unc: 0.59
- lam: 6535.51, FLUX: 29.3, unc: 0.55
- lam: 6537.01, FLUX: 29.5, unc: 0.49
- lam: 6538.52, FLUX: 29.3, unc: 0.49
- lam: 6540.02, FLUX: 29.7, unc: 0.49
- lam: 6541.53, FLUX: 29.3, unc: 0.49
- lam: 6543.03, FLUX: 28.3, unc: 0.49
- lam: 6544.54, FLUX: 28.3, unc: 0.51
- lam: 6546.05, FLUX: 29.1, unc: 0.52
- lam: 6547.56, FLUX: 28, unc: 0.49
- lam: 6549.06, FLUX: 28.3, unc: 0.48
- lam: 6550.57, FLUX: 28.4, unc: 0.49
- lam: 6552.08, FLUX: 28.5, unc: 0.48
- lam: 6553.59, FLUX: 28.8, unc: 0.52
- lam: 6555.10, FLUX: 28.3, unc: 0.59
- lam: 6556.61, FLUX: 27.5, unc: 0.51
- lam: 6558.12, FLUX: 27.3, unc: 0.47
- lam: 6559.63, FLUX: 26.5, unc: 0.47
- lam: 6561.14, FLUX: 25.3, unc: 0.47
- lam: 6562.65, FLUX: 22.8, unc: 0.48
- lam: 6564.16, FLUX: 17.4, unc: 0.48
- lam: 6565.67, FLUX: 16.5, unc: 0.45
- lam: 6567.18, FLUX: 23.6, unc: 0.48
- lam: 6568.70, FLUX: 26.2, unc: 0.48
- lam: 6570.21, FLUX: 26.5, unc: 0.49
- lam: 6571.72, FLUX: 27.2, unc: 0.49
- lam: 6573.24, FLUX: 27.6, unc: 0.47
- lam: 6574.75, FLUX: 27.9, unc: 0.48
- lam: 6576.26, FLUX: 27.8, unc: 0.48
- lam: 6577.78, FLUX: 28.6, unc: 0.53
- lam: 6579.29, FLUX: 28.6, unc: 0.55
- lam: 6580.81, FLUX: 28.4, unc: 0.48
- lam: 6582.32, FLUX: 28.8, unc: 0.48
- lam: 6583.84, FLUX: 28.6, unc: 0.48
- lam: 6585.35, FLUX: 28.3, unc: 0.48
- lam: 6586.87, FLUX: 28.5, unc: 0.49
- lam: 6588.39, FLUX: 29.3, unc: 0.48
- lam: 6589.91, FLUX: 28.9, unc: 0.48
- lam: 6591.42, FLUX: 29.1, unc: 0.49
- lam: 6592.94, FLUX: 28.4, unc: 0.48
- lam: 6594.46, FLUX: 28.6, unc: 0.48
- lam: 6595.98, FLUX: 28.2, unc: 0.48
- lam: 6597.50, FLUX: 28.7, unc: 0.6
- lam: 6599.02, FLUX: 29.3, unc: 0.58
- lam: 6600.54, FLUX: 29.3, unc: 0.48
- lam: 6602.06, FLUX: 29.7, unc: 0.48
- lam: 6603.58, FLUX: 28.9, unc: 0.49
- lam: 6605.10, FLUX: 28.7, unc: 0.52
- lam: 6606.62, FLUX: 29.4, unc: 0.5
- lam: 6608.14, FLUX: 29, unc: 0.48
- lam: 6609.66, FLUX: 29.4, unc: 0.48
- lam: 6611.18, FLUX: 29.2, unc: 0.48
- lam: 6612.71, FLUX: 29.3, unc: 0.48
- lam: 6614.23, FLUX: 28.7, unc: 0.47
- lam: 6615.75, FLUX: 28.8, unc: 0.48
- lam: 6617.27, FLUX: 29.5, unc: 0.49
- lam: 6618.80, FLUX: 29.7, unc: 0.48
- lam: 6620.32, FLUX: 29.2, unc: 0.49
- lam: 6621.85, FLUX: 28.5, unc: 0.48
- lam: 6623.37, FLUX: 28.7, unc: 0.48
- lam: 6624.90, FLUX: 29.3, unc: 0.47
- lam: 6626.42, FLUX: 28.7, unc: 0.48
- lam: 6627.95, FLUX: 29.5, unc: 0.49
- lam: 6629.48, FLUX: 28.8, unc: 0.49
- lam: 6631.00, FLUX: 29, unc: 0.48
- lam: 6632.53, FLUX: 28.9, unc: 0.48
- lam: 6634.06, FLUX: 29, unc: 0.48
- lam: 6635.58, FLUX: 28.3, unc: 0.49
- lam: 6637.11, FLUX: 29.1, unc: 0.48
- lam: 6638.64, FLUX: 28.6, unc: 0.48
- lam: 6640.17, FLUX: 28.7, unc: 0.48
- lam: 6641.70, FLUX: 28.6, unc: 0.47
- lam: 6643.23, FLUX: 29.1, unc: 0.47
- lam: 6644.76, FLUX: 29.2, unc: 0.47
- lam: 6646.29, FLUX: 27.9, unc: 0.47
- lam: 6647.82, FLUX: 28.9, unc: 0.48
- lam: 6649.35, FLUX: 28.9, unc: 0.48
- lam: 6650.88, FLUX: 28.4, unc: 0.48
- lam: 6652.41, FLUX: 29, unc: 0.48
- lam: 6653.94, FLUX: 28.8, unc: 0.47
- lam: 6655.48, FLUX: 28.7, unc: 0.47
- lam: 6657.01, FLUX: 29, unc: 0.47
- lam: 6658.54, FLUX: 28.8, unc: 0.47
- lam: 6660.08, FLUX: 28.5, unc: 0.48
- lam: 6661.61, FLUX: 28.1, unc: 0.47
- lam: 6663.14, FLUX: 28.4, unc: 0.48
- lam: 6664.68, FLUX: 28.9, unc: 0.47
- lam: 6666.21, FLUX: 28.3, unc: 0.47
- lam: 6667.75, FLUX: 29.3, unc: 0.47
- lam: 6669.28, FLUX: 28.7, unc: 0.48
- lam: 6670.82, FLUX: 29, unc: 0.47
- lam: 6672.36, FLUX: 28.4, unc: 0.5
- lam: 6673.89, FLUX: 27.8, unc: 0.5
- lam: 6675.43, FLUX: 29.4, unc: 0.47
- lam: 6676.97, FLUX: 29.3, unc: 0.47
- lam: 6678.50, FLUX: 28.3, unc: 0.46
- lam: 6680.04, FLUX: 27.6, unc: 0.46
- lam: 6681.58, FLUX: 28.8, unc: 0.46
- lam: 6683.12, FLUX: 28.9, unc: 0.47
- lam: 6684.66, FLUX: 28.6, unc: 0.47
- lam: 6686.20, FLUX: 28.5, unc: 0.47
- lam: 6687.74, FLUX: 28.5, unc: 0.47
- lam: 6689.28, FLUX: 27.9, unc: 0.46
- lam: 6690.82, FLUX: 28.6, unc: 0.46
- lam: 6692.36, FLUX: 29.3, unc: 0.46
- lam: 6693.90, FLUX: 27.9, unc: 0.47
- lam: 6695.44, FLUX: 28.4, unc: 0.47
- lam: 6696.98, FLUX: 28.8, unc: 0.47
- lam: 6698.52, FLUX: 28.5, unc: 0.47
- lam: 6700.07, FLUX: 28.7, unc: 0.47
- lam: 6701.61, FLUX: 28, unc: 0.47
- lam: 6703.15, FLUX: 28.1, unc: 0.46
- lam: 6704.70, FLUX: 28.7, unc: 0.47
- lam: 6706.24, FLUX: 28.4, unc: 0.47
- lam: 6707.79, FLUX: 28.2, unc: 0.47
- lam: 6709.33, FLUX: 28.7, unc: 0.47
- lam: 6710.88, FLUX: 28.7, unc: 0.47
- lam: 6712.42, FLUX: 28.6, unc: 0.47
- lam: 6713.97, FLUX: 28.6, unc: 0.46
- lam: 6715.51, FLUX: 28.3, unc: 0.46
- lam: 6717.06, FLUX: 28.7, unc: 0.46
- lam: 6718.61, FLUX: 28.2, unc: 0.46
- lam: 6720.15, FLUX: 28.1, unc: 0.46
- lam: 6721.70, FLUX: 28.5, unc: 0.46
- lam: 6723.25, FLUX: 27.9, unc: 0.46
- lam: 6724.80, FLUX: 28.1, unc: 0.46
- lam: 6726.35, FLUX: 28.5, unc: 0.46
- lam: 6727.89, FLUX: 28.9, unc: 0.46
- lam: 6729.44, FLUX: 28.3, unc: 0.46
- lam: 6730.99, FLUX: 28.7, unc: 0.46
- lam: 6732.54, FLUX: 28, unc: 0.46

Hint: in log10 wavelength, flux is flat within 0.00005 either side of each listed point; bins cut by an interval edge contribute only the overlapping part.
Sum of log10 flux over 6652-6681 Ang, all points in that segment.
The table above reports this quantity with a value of 27.7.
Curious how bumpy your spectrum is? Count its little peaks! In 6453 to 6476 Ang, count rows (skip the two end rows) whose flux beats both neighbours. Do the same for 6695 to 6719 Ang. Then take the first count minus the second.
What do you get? 0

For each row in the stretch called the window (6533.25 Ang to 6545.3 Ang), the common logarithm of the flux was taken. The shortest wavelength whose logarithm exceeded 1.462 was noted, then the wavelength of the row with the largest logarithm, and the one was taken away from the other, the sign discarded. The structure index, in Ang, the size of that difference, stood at 0.0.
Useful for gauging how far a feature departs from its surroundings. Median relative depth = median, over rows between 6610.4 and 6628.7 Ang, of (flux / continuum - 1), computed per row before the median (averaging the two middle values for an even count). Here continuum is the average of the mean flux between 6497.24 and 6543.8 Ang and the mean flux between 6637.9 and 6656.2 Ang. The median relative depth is 0.006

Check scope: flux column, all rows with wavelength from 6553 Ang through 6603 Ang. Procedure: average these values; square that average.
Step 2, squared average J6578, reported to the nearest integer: 738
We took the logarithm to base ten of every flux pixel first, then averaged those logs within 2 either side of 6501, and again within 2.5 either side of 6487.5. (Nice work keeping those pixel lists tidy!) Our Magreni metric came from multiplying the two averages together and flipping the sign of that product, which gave -2.15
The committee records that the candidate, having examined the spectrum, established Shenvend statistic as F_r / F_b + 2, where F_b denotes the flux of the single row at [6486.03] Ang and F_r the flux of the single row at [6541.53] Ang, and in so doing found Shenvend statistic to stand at 2.98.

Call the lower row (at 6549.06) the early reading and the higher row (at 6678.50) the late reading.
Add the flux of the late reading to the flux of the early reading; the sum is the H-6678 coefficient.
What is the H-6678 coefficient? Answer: 56.6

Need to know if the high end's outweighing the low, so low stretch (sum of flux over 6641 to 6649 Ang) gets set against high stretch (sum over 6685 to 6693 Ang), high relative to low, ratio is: 0.99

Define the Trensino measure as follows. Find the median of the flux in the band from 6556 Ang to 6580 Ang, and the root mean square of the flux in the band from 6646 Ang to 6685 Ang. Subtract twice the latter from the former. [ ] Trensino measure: -30.4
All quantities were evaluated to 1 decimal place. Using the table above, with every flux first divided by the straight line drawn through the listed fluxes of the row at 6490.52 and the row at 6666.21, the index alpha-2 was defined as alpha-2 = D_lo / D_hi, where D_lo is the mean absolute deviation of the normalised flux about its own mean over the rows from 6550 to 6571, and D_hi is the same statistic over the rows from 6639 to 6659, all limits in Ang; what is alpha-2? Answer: 10.7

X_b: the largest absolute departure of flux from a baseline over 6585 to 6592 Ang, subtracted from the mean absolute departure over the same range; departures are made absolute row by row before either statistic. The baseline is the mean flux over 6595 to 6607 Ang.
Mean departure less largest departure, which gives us -0.38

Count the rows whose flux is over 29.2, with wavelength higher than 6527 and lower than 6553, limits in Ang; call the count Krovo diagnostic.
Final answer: 8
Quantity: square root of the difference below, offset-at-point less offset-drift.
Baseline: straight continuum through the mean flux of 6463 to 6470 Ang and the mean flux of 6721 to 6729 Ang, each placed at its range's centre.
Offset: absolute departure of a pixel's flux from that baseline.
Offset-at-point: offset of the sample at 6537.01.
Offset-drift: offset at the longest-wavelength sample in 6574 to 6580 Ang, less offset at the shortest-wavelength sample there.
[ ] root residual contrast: 1.0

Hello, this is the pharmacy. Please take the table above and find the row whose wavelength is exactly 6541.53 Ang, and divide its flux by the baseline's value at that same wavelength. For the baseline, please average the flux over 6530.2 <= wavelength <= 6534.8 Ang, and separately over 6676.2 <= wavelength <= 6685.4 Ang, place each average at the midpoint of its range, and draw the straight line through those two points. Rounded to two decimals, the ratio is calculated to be 1.00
